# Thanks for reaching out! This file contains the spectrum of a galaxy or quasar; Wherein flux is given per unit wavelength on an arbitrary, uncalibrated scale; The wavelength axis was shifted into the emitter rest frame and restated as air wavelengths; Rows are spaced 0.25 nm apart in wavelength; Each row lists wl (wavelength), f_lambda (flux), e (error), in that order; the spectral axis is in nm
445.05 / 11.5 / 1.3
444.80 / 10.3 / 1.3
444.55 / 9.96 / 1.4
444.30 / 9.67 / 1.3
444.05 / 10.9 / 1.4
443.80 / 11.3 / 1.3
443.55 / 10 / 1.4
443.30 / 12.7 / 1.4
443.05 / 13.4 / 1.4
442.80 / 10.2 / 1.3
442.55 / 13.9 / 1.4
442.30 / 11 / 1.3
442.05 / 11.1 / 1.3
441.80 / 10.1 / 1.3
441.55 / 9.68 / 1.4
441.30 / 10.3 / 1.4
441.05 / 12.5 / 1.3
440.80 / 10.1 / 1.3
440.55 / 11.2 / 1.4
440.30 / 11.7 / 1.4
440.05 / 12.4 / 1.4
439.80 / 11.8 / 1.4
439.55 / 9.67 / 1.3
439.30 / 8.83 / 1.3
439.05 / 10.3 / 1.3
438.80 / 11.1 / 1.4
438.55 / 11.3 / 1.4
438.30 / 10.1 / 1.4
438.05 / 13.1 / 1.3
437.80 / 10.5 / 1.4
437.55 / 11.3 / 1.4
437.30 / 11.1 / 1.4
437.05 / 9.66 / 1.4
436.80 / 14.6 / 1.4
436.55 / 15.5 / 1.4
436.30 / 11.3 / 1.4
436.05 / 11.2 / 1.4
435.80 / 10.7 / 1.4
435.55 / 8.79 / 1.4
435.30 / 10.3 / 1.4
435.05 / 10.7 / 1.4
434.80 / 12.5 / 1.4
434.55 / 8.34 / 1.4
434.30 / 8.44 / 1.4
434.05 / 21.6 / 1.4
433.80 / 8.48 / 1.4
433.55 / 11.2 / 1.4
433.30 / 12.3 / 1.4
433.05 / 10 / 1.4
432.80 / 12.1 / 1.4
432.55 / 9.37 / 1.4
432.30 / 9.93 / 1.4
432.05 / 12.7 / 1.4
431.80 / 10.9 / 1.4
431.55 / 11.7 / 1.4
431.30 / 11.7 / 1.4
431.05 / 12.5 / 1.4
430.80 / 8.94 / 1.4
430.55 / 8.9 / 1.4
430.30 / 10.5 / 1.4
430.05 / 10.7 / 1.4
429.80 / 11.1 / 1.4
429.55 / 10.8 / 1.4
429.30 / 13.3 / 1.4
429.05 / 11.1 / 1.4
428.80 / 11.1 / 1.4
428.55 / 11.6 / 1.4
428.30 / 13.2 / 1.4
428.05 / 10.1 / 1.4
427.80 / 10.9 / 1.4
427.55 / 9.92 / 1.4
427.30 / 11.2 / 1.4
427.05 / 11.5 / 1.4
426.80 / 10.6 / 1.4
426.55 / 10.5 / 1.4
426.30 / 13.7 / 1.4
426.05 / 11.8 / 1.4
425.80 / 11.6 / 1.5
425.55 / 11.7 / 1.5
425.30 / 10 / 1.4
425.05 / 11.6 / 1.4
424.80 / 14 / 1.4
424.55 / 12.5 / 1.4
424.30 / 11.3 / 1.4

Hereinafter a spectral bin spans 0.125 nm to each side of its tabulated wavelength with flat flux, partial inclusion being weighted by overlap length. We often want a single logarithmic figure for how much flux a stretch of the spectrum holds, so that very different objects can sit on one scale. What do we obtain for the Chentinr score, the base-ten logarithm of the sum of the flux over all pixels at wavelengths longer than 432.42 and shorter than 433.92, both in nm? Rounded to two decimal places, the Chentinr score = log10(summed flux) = 1.80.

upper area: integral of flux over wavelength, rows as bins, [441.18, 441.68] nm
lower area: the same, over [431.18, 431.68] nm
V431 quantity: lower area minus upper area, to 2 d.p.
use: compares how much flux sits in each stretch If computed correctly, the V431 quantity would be 0.85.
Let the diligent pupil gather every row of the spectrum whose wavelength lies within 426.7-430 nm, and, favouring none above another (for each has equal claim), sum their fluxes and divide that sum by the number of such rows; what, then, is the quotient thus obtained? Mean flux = 11.3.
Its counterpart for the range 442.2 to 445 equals 11.2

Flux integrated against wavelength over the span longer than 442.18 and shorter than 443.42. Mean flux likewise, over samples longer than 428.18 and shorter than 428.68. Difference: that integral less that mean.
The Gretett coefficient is 3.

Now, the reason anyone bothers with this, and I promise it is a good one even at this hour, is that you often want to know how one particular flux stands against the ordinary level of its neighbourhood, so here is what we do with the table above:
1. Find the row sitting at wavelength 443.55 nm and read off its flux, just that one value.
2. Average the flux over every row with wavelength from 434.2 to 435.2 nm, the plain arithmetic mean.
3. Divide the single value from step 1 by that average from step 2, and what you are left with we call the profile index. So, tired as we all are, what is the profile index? 1.00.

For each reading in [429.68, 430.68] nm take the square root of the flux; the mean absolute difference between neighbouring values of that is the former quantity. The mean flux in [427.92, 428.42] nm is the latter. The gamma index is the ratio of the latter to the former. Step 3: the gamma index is 100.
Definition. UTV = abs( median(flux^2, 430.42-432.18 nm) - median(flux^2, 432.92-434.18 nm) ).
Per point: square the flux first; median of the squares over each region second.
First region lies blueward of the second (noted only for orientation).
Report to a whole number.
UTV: 11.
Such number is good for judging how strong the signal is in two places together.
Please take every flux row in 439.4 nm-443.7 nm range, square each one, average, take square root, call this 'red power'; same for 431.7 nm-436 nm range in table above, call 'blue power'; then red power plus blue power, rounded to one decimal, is 22.8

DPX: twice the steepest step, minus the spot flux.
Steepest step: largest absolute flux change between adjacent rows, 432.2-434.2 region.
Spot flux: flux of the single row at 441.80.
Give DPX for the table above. 16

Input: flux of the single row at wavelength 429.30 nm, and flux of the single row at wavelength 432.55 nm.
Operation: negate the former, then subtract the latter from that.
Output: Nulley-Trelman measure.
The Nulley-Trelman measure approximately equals -22.7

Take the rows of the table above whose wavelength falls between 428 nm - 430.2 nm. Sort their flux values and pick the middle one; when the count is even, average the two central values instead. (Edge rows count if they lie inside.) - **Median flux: 11.1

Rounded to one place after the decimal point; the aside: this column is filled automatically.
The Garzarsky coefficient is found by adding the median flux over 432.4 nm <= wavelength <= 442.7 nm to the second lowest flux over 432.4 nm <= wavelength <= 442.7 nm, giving 19.5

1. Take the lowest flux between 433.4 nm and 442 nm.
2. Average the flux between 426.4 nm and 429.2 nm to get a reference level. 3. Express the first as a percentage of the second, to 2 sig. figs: 75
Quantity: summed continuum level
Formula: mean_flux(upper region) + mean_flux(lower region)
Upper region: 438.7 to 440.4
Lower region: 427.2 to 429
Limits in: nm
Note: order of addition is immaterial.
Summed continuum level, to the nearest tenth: 22.0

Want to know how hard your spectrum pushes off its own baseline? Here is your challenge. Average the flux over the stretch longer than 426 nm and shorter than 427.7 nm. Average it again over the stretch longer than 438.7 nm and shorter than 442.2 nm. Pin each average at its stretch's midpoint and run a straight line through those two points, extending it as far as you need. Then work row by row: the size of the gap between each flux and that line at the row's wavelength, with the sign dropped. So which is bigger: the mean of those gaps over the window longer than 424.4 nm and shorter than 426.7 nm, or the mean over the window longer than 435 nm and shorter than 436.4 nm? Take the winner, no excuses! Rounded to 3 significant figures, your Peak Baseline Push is 1.06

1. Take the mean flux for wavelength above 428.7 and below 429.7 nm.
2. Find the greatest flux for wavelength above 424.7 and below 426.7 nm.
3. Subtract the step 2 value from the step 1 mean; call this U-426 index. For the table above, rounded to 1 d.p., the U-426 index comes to -2.4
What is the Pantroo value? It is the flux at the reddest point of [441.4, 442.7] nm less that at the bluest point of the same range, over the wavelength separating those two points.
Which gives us 4.2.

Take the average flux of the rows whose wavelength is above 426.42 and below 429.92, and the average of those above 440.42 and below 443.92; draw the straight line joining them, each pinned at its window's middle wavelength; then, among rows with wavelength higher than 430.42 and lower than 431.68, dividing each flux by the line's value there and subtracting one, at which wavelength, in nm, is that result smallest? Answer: 430.55 nm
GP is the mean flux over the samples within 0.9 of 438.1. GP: 11.2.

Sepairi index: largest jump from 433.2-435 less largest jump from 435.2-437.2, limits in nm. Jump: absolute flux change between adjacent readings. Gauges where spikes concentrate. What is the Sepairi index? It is 8.2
